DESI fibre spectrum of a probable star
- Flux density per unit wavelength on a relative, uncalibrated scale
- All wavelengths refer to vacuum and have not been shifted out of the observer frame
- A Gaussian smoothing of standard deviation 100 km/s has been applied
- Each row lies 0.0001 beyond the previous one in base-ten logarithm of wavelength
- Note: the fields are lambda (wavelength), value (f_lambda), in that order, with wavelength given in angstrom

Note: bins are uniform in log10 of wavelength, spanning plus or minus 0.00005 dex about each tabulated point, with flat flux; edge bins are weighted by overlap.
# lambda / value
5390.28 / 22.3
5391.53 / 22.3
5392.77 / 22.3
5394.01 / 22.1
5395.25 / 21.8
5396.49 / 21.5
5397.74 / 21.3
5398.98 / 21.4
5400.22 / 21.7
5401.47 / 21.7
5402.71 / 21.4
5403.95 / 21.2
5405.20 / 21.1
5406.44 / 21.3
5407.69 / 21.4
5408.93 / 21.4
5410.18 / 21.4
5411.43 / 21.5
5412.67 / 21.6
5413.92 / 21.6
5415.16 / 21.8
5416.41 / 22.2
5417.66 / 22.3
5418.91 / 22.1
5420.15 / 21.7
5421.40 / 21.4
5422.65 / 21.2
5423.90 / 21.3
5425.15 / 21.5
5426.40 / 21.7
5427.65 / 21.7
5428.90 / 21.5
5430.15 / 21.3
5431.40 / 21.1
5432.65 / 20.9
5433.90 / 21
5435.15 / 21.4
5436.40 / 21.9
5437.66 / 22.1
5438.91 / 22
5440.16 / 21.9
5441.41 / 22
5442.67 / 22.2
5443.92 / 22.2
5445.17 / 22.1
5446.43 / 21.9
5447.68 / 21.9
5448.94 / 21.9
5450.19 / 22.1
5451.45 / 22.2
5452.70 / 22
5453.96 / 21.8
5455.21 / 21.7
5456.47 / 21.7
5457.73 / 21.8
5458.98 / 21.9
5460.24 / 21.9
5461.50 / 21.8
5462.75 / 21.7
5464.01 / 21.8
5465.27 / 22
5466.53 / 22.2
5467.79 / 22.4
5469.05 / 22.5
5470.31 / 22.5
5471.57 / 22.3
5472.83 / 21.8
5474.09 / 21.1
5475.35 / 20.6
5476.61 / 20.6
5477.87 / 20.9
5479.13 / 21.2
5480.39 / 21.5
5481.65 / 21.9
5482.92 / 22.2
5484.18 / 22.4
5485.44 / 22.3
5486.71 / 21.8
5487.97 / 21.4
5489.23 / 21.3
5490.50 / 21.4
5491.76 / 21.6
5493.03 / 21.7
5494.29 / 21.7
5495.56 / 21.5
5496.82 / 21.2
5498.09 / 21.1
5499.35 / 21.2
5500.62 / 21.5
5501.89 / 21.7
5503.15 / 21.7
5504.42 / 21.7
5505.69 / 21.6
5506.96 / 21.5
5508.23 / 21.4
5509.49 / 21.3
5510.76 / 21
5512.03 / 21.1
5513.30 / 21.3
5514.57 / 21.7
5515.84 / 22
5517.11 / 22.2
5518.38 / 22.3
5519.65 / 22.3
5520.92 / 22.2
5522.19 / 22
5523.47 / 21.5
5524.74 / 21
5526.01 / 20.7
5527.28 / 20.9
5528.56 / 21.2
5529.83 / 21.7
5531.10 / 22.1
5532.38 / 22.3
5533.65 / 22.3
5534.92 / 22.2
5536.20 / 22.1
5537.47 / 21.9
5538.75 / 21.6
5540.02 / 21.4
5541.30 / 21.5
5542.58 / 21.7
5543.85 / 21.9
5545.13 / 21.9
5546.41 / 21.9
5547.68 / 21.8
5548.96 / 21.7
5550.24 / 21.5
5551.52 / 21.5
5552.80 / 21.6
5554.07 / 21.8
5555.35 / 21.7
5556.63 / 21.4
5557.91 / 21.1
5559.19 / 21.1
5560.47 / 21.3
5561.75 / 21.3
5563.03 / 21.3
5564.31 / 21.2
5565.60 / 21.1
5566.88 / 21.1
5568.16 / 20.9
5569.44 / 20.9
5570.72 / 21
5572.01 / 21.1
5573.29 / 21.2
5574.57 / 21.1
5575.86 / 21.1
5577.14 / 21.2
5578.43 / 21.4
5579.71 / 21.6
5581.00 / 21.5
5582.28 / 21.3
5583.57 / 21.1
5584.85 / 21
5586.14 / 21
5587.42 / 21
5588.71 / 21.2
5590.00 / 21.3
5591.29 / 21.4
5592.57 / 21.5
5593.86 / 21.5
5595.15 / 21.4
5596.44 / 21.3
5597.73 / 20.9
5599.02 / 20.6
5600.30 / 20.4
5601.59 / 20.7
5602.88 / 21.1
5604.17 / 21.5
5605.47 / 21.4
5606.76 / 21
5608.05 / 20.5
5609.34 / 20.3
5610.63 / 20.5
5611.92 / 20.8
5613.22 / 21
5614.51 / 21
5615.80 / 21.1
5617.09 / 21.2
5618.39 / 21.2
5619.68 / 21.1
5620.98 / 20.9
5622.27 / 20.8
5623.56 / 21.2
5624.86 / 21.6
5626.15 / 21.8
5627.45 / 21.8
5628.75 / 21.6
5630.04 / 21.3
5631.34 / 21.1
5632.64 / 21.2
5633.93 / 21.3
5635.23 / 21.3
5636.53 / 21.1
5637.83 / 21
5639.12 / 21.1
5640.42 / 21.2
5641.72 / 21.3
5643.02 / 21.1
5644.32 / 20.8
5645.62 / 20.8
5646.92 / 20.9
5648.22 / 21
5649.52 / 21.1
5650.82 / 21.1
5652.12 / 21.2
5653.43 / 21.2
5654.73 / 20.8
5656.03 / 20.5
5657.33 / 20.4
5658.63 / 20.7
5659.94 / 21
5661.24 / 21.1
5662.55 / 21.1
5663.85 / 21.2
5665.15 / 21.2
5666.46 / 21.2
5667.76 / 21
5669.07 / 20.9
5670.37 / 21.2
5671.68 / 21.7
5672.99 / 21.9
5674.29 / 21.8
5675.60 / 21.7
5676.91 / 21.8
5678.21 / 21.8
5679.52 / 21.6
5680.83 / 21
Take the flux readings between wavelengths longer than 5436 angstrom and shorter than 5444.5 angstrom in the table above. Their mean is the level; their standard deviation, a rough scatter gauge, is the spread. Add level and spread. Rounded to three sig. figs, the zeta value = 22.2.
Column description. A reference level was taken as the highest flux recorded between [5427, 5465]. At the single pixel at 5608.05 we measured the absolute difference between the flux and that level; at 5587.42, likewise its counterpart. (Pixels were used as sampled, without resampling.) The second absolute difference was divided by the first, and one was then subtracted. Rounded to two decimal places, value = -0.29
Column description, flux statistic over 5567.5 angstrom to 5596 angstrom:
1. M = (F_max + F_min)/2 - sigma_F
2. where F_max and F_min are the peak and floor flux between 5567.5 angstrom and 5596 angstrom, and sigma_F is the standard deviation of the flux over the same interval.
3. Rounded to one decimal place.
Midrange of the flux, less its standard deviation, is 21.0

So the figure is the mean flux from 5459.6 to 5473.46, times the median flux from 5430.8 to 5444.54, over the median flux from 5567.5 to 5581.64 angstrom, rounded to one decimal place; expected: 22.9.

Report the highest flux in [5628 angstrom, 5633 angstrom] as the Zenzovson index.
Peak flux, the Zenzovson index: 21.6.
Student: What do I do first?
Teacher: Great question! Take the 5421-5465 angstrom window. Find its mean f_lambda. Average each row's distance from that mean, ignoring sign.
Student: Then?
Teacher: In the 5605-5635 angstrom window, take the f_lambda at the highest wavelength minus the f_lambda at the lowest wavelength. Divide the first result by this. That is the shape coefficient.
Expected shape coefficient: -2.8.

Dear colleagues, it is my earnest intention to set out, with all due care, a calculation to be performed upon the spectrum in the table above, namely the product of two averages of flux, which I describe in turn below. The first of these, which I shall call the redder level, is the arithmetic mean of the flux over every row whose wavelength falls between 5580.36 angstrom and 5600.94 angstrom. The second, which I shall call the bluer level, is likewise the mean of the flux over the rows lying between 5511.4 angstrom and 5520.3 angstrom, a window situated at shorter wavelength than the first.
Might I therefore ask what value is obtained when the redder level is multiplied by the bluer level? 462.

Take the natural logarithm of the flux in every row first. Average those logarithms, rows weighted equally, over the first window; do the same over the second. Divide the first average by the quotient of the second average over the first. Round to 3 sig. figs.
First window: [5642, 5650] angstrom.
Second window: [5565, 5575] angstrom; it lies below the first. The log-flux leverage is 3.04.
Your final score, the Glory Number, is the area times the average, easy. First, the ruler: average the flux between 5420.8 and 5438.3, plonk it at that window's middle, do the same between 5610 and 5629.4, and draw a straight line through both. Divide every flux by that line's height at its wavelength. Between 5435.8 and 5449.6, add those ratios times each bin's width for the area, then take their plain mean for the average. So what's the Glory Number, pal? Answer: 15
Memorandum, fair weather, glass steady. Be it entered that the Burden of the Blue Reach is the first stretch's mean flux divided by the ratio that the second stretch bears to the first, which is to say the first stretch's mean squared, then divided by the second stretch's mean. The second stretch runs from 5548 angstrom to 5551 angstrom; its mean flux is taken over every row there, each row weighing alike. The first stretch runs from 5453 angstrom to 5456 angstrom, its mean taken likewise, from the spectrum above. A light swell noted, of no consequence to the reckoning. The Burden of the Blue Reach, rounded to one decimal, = 21.9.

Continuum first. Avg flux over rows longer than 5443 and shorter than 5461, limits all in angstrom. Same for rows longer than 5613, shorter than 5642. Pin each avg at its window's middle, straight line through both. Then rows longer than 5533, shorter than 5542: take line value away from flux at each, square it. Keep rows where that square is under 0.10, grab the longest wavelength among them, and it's 5541.30 angstrom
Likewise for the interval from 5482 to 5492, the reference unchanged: 5491.76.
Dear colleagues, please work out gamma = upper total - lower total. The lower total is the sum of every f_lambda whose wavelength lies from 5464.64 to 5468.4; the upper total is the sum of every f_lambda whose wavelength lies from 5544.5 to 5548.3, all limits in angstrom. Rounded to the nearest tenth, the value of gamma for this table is -1.0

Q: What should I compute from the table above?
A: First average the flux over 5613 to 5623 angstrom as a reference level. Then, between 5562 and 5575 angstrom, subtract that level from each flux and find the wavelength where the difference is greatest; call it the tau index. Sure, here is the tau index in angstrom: 5563.03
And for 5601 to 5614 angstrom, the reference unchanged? 5604.17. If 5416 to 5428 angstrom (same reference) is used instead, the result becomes 5417.66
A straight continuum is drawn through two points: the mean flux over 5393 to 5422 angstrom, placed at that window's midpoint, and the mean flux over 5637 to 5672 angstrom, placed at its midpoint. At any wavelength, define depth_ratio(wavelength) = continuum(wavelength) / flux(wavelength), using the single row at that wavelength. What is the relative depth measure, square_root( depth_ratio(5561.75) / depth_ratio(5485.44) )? 1.02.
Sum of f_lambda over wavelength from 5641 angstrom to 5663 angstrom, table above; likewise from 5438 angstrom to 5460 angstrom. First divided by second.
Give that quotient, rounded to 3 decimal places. 0.954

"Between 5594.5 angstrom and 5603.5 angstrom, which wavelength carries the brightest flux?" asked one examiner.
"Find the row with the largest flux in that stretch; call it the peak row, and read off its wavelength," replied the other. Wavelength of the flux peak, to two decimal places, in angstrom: 5595.15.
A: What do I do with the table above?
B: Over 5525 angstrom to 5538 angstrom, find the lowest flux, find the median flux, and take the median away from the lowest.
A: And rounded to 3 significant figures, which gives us -1.30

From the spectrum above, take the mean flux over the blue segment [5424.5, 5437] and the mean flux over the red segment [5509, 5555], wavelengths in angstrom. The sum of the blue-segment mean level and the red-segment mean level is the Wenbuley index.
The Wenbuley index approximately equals 43.1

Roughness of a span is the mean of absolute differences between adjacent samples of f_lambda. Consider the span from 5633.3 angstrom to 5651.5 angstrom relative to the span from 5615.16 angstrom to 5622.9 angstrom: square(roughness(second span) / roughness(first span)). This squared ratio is 1.2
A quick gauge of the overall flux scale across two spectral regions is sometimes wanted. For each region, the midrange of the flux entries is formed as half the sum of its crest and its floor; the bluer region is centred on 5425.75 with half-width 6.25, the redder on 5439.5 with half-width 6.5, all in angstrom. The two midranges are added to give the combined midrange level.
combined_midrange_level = 43.0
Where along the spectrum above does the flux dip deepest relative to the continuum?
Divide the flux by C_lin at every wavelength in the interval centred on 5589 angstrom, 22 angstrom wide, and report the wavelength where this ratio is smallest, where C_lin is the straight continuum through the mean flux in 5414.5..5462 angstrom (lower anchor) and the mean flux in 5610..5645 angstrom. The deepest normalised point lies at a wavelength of 5599.02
